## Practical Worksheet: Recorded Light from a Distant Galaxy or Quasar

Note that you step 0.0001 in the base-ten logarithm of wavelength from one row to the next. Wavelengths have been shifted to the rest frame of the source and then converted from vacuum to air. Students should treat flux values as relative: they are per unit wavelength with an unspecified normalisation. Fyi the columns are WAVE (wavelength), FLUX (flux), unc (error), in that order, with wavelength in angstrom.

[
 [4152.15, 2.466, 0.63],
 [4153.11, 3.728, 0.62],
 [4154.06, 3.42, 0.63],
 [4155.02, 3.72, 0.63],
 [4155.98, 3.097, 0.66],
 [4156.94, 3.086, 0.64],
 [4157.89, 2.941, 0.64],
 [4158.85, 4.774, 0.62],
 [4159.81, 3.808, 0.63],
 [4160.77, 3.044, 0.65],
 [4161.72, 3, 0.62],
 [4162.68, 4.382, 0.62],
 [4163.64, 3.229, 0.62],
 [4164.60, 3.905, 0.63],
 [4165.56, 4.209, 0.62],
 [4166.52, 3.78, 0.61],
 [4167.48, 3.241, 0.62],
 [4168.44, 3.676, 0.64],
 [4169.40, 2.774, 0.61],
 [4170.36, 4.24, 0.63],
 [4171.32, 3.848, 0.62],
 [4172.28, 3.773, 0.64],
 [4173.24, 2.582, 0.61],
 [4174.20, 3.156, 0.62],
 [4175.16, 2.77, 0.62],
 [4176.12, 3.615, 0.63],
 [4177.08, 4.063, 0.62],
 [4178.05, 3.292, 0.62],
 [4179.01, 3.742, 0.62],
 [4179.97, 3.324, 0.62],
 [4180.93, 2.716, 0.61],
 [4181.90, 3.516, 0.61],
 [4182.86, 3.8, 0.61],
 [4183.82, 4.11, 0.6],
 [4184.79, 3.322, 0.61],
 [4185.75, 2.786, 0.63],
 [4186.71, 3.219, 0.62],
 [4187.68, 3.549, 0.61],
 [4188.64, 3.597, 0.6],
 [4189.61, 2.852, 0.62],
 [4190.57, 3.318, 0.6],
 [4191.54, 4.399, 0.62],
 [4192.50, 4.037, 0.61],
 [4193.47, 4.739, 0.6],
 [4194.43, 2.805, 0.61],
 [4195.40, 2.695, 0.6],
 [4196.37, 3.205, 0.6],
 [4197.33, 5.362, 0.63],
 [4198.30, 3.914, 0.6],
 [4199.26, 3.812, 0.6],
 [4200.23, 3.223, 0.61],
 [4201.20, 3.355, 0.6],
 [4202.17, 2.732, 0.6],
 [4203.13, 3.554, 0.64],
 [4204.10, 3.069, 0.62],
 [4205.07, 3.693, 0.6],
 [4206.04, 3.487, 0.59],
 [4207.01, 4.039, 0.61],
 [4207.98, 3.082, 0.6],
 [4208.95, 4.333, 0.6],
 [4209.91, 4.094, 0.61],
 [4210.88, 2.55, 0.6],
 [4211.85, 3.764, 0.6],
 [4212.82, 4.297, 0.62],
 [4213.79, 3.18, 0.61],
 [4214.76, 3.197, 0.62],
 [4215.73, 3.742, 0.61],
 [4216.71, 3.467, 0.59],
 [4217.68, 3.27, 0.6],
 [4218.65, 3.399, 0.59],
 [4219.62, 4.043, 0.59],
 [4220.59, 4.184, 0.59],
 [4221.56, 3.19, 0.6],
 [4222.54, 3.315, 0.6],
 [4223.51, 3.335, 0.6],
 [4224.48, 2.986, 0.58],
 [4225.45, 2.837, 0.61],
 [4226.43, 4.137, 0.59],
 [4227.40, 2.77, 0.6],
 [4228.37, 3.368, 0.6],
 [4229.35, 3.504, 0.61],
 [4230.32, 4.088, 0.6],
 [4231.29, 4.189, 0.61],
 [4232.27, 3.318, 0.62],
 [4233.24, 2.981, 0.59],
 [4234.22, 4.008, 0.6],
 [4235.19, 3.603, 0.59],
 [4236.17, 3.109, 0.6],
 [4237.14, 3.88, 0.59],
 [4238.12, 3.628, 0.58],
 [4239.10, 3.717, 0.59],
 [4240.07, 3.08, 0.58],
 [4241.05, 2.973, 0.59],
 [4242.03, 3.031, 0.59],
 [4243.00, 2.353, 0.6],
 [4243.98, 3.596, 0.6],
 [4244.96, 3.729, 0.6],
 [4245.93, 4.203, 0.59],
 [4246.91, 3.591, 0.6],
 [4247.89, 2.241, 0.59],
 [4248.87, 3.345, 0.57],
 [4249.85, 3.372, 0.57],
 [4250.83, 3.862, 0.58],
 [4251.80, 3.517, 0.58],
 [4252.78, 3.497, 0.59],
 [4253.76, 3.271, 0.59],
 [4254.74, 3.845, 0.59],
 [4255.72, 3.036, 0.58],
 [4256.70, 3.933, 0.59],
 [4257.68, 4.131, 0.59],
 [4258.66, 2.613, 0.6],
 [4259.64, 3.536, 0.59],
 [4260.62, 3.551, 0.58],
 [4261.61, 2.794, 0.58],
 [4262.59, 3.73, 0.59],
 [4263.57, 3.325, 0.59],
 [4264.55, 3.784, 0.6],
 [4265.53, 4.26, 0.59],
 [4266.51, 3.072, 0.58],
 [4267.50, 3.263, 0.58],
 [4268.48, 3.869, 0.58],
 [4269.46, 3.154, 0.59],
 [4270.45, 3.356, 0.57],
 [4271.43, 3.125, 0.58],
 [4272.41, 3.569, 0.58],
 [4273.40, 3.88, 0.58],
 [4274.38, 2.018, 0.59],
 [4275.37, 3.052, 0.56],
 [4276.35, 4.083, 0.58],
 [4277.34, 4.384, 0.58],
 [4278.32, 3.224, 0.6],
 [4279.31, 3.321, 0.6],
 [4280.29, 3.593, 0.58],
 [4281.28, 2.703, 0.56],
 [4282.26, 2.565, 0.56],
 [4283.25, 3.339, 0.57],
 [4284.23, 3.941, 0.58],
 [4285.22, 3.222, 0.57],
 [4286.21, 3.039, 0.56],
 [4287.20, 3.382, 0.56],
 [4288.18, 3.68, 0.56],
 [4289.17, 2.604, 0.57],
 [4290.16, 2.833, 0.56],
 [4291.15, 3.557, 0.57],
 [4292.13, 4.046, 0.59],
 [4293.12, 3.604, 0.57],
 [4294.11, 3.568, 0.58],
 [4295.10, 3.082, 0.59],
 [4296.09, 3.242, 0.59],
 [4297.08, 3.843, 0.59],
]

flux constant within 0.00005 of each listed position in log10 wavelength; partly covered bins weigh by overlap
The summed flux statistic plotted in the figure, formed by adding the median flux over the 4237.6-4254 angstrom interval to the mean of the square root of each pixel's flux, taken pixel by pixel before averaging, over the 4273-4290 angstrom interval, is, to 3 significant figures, 5.30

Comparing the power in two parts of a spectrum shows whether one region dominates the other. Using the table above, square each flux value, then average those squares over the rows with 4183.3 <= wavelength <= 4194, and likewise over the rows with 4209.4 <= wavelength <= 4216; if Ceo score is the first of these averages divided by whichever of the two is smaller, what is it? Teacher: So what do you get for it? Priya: 1.05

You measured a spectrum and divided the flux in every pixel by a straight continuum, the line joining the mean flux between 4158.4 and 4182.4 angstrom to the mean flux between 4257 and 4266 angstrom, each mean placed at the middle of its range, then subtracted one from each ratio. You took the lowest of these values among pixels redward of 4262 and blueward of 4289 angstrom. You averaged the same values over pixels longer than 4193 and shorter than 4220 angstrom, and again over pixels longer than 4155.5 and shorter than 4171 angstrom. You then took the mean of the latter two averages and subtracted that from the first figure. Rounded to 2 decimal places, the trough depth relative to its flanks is -0.44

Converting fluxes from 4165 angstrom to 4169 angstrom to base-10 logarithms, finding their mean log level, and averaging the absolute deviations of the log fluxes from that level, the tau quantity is 0.031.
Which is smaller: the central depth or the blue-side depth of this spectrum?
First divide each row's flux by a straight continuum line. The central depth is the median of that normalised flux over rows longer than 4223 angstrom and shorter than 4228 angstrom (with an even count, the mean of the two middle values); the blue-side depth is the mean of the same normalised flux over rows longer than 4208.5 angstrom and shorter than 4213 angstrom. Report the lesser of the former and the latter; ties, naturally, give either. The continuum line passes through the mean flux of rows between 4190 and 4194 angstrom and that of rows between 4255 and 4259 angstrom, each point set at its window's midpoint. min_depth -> 0.79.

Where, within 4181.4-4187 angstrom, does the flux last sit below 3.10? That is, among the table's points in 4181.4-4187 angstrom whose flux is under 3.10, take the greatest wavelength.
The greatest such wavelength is 4185.75 angstrom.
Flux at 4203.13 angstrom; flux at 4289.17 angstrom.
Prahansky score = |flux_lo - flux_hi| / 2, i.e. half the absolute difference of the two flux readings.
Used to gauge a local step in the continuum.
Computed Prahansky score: 0.475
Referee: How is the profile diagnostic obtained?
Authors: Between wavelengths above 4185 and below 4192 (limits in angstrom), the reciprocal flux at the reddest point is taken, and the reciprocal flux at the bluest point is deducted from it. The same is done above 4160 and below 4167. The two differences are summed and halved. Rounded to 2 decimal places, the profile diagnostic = -0.10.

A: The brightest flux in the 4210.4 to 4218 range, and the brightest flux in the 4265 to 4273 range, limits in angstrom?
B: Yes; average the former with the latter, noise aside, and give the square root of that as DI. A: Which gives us 2.07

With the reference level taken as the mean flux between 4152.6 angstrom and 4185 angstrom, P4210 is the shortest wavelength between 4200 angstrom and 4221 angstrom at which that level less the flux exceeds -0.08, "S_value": 4200.23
